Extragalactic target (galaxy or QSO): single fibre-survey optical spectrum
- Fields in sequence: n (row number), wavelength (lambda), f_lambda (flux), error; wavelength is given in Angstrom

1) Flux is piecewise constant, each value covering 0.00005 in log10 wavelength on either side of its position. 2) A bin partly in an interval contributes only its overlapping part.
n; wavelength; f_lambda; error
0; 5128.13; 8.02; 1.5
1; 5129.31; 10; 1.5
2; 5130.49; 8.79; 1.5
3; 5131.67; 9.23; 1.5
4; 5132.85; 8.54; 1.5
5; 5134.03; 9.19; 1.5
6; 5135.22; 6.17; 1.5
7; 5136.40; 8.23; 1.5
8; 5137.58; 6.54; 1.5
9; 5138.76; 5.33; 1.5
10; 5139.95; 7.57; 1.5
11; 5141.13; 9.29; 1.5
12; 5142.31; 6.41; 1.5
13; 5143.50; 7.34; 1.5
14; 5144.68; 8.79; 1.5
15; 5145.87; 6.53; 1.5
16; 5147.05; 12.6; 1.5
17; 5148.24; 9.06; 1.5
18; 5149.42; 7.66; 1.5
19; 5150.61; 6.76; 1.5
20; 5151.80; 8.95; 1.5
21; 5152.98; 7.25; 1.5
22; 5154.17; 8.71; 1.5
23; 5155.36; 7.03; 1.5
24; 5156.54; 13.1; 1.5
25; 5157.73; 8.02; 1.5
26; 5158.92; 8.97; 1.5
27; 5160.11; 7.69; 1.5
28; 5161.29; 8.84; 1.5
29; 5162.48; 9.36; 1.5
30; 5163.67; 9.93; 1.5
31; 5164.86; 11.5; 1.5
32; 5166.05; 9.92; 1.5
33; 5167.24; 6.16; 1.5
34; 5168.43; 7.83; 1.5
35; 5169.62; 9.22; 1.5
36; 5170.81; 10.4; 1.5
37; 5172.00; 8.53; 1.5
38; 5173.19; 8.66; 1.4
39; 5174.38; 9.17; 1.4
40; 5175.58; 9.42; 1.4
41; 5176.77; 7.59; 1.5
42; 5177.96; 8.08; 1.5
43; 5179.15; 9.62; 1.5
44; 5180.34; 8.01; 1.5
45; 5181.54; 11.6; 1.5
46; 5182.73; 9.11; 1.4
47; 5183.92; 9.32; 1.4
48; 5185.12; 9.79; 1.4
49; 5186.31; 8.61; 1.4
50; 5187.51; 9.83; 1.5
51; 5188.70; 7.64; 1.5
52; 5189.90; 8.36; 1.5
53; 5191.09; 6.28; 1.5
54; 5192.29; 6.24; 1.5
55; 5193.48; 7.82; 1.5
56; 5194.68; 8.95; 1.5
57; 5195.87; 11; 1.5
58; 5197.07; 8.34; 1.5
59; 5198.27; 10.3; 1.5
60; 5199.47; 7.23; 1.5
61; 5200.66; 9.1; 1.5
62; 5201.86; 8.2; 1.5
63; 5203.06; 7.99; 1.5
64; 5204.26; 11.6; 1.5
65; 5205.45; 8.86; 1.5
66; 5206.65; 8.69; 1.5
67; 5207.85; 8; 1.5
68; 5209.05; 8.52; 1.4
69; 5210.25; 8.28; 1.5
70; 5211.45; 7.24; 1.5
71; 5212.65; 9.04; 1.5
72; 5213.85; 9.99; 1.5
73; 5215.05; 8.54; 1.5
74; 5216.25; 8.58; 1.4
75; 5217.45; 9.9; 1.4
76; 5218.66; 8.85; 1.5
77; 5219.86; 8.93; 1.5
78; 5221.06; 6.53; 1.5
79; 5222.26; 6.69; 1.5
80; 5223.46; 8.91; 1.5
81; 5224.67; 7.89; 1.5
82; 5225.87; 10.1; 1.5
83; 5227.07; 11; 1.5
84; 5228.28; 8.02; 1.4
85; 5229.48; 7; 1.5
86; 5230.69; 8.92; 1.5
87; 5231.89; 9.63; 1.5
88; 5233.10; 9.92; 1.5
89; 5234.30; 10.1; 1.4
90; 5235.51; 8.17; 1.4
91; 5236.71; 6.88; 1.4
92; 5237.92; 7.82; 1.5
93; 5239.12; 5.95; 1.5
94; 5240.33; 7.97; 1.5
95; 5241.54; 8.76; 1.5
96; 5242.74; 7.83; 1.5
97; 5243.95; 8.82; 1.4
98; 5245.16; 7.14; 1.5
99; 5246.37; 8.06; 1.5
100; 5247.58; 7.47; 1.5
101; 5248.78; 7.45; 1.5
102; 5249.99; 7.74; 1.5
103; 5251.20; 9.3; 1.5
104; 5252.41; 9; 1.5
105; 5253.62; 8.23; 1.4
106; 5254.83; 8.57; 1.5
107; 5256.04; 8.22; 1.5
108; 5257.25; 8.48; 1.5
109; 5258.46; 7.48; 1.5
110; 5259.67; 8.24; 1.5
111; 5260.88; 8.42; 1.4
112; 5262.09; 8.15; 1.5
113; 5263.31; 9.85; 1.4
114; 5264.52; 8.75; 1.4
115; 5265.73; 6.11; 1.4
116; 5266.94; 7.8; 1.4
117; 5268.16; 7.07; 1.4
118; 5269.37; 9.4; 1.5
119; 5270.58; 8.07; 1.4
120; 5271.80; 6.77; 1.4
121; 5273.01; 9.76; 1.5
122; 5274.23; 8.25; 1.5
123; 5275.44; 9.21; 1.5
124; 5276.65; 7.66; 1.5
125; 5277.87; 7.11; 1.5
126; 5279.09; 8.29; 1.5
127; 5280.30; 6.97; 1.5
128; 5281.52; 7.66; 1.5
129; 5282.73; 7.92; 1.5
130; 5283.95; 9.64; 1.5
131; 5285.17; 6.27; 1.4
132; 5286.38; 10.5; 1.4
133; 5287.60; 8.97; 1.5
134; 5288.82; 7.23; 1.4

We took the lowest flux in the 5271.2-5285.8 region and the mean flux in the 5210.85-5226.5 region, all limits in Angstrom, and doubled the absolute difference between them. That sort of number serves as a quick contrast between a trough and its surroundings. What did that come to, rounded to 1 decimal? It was 4.6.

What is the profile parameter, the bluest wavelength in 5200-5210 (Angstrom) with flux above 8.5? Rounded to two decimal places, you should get 5200.66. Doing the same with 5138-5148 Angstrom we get 5141.13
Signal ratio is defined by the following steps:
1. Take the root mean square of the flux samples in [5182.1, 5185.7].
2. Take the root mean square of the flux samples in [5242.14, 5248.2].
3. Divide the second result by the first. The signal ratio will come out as 0.84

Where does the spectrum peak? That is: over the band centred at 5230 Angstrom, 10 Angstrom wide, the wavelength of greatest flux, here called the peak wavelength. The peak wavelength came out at 5227.07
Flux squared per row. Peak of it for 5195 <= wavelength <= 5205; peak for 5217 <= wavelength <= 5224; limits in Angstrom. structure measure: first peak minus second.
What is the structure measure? 37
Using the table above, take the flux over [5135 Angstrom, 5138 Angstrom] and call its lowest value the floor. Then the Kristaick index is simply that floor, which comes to 6.17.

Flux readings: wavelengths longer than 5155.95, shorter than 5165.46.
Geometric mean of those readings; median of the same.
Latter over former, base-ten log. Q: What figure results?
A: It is -0.017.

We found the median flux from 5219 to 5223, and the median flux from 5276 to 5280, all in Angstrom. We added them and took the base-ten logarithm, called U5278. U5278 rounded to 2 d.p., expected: 1.16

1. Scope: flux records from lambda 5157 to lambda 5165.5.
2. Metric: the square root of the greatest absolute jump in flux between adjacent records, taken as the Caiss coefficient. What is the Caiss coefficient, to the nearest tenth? 1.3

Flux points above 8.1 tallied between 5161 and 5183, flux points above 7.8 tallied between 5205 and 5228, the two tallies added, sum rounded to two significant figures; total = 30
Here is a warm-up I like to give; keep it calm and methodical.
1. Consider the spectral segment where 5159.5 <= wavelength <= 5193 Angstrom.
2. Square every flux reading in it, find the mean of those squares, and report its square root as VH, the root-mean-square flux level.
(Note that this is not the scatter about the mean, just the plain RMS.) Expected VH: 8.9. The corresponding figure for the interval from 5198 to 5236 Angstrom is 8.9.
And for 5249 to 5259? 8.4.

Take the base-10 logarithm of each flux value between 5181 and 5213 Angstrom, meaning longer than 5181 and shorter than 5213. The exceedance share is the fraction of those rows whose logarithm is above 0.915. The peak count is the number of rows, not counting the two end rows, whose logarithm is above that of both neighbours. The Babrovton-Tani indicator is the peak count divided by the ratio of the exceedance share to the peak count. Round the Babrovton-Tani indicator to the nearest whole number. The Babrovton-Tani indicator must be 96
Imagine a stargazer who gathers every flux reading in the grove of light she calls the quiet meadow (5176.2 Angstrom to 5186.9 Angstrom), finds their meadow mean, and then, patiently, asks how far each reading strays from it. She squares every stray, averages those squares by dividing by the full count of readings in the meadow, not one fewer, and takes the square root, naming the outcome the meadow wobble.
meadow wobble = 1.14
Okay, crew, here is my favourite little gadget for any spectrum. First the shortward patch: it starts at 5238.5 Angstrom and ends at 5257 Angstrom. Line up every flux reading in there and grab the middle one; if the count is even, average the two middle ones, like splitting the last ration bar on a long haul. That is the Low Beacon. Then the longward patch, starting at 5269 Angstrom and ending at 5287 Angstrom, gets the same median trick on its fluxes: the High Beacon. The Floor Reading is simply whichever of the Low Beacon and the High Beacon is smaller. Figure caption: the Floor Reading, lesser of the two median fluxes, 8.06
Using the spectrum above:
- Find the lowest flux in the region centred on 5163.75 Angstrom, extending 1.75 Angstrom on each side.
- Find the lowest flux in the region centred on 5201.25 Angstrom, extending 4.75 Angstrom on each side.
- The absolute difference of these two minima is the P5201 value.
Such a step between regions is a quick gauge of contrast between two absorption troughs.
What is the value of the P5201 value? 2.1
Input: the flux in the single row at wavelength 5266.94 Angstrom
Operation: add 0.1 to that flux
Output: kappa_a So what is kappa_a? 7.9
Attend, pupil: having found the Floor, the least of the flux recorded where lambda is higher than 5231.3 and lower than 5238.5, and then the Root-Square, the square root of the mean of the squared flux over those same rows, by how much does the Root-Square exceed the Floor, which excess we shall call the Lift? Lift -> 2.0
